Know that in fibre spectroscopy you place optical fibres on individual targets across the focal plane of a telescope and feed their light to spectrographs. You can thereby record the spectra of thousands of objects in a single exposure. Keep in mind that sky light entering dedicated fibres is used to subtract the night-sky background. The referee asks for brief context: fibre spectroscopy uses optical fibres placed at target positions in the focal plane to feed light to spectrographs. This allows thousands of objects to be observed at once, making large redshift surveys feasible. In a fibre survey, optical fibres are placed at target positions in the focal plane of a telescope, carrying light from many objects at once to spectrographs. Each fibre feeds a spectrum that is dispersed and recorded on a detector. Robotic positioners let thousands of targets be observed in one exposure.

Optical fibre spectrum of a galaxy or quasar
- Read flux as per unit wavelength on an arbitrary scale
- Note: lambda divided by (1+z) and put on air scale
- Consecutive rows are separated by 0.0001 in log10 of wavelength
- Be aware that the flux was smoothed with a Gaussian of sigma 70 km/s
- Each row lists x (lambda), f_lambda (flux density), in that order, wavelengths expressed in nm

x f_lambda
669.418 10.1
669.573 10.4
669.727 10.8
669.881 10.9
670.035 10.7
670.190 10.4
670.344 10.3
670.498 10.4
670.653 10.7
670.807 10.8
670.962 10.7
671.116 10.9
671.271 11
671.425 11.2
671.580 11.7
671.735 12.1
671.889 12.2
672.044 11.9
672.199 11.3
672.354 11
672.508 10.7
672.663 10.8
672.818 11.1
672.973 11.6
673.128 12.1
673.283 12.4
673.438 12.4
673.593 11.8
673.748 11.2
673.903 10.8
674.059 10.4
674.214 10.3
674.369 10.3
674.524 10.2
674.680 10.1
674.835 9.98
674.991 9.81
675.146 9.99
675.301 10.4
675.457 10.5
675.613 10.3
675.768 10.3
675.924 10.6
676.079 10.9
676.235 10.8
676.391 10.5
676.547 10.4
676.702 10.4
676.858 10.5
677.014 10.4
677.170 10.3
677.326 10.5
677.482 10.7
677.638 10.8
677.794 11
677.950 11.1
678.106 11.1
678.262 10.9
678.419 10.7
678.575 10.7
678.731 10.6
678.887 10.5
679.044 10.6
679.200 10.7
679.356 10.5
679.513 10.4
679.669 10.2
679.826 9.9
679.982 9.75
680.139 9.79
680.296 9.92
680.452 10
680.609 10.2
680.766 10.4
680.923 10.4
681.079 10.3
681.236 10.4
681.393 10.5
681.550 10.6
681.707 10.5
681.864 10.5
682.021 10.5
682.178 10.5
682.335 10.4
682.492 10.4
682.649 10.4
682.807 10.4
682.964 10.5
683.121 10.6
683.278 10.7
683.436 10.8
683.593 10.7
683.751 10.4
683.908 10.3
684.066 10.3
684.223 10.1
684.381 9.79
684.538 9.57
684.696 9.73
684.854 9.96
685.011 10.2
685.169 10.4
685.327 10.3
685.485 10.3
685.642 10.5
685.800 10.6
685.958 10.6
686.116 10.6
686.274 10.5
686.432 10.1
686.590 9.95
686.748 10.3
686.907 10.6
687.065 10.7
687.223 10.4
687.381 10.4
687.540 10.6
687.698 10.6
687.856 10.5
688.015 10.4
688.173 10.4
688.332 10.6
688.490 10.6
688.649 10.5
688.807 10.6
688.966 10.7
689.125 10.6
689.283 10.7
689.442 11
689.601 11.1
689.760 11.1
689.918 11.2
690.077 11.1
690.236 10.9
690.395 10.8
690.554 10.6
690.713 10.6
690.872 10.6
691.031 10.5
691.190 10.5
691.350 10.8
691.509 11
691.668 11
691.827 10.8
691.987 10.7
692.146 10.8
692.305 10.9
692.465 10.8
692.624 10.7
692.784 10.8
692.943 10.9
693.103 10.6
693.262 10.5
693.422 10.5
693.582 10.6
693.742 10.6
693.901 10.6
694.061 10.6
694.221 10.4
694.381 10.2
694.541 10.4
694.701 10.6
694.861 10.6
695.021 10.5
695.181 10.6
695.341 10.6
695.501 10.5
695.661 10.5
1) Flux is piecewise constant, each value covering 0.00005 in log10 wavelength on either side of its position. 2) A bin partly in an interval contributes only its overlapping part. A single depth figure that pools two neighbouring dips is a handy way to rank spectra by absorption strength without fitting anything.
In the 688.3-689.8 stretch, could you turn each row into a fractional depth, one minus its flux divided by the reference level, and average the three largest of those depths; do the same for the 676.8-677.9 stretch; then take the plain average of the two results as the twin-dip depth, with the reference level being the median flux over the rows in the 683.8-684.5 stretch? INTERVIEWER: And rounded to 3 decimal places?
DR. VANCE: -0.028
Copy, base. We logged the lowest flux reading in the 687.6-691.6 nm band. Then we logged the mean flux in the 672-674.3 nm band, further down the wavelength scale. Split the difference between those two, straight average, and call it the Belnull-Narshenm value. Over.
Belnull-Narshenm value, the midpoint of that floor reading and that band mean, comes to 10.9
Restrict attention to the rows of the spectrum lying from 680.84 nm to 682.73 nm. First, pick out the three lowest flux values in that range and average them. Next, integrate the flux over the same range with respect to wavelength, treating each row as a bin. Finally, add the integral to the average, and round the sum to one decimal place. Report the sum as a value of 30.1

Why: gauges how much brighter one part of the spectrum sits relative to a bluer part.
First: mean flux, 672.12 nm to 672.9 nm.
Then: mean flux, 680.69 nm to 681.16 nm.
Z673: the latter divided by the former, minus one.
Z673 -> -0.06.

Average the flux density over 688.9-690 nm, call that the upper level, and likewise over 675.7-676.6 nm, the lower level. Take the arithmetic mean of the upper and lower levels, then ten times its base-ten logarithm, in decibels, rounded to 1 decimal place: 10.3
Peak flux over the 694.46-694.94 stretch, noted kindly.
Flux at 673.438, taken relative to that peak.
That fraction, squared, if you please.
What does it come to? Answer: 1.37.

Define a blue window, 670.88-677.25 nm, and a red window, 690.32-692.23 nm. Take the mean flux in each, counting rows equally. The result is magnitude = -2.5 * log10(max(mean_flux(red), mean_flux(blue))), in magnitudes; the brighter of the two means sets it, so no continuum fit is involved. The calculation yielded -2.59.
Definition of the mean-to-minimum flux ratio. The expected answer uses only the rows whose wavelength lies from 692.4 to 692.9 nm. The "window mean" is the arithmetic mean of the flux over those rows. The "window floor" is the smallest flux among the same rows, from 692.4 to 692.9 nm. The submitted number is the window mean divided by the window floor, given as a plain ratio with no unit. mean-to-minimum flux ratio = 1.01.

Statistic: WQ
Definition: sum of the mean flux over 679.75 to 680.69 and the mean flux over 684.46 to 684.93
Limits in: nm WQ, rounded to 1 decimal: 19.7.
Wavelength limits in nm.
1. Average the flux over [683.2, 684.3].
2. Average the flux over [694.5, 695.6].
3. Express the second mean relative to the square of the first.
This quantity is 0.096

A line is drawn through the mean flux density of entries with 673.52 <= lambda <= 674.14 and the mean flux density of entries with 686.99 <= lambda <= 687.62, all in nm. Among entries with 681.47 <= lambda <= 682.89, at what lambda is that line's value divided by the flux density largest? 682.335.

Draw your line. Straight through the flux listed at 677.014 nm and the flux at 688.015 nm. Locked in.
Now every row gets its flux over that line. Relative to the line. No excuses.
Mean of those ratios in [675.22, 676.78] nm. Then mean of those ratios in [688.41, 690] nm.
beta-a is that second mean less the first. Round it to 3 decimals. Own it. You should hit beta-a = 0.029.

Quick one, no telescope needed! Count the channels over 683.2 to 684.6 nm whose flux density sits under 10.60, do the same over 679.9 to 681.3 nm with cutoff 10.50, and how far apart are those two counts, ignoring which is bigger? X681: 3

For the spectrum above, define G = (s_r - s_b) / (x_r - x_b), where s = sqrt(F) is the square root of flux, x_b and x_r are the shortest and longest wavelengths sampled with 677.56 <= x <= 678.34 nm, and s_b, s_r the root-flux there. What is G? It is 0.02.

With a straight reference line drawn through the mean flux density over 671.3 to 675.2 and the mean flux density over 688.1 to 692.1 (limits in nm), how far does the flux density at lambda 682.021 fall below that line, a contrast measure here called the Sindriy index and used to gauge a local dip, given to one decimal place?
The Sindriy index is 0.4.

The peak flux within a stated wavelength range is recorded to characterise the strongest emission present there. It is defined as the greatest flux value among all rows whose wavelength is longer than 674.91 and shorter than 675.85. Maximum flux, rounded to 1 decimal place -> 10.5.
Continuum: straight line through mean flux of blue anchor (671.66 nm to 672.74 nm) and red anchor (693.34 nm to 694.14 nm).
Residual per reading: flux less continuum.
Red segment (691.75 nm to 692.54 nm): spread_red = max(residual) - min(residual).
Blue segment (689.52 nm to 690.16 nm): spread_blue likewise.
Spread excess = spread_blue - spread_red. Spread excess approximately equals -0.1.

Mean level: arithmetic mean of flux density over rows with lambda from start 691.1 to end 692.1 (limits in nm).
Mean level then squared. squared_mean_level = 117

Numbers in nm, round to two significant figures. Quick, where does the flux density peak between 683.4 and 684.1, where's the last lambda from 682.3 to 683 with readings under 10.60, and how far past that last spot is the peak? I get 0.47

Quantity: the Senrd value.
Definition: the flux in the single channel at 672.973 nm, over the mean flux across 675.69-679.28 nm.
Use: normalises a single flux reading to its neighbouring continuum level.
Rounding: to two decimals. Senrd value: 1.09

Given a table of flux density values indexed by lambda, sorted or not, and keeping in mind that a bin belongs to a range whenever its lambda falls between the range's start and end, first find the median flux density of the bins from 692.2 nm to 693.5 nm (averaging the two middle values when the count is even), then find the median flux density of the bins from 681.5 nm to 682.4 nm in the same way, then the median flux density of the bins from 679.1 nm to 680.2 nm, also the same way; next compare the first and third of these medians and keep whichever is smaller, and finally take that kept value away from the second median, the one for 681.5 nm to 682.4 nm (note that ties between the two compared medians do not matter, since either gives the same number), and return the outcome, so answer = 0.300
